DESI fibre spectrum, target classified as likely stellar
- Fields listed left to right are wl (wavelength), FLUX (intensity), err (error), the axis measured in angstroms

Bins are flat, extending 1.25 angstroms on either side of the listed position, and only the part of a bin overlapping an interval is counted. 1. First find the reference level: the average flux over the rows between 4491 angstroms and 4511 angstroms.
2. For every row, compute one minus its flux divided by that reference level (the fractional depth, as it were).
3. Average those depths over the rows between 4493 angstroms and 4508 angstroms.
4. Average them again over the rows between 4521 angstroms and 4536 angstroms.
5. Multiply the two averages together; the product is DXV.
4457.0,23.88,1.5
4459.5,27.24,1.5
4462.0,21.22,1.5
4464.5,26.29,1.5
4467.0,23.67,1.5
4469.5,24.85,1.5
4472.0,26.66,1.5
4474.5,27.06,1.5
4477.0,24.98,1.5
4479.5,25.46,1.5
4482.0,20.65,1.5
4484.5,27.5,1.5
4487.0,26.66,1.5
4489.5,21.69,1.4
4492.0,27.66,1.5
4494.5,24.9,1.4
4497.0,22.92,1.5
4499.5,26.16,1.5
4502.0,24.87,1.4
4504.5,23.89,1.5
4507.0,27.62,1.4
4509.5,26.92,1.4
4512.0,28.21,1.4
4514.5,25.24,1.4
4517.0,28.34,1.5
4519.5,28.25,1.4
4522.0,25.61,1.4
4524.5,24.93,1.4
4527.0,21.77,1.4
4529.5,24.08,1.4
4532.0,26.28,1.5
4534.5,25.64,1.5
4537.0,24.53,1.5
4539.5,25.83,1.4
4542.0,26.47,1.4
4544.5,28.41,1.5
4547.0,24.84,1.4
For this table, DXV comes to 0.0008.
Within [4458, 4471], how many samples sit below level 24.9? 3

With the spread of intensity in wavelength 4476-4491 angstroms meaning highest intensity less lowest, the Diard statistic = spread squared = 47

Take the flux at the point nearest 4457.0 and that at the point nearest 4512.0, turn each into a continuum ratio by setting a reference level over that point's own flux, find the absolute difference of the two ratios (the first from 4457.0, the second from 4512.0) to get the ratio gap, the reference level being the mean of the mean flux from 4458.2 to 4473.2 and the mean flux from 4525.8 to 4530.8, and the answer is 0.15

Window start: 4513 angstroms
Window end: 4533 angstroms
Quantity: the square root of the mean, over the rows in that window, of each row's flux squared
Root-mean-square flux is 25.6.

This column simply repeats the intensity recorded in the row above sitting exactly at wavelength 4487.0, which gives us 26.66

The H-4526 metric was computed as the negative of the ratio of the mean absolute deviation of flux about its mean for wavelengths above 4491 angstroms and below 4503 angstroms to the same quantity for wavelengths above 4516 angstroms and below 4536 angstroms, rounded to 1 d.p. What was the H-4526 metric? -0.8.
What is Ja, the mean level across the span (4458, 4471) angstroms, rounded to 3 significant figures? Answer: 24.7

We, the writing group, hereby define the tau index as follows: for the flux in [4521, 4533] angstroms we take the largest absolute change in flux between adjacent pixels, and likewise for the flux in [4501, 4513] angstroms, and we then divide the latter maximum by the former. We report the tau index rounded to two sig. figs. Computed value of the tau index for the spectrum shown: 1.2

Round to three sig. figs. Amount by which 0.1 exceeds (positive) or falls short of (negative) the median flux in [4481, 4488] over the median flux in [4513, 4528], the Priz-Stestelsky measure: -0.949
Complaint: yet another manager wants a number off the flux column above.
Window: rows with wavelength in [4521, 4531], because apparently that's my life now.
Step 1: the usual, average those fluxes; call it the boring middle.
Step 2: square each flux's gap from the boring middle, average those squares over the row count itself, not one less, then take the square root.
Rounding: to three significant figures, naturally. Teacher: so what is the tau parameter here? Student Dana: 1.45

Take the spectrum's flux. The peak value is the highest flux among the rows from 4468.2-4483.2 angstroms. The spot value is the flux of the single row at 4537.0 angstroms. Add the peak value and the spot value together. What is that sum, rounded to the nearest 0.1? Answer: 51.6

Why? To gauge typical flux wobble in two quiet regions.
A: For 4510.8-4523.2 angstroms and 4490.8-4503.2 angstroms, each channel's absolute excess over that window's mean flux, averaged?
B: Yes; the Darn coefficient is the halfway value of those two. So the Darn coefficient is 1.3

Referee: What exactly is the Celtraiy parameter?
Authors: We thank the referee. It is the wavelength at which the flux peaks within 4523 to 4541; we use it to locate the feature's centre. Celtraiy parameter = 4532.0 angstroms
